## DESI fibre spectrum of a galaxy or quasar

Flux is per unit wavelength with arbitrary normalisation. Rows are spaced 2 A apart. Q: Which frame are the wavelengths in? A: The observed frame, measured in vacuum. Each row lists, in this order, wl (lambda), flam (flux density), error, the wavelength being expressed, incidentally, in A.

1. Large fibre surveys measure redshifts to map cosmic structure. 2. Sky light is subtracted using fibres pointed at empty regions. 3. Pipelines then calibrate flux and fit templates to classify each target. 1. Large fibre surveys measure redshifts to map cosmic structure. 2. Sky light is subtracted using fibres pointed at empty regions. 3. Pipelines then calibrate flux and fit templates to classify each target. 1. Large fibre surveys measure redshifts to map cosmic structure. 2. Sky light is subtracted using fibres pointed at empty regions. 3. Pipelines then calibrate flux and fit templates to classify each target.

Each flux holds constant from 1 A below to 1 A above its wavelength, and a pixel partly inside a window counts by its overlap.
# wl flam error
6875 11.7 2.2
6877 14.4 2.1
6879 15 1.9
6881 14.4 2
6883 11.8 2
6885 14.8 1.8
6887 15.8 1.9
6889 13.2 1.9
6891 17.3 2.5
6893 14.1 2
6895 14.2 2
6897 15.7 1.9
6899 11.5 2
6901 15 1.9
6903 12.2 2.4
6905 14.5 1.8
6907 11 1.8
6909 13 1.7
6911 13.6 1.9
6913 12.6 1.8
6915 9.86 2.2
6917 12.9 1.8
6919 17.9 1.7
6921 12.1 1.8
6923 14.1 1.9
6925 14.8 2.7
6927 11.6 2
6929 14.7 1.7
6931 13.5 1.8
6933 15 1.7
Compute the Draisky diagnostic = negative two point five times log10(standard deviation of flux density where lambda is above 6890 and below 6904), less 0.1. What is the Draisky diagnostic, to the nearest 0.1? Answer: -0.8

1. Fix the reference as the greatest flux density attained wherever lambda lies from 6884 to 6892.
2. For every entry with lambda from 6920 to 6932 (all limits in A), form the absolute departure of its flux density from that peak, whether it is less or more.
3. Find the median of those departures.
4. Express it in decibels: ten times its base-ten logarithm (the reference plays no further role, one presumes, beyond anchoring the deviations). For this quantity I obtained 5.4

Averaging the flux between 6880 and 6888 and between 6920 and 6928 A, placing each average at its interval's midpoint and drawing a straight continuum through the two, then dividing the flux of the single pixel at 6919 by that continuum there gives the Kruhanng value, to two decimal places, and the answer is 1.35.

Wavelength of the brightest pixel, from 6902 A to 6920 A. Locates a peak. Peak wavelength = 6919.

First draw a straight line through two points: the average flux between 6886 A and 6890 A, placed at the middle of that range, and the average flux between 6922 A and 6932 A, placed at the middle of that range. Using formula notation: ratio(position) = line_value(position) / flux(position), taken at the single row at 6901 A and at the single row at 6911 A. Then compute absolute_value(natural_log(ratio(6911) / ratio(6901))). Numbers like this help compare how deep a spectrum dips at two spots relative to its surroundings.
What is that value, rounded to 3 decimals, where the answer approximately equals 0.084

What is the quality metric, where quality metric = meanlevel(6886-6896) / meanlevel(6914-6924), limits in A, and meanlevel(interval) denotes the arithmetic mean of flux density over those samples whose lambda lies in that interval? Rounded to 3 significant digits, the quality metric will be 1.12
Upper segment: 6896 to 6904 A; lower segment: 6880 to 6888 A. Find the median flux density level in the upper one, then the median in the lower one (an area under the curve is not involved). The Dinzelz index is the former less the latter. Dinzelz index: -1.00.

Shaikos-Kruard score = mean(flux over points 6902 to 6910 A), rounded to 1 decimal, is 12.7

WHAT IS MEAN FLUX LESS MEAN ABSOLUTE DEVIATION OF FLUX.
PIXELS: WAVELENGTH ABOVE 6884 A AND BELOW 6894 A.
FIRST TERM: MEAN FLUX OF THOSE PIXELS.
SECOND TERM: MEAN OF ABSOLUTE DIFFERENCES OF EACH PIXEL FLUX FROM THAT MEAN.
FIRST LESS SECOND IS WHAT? 13.8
